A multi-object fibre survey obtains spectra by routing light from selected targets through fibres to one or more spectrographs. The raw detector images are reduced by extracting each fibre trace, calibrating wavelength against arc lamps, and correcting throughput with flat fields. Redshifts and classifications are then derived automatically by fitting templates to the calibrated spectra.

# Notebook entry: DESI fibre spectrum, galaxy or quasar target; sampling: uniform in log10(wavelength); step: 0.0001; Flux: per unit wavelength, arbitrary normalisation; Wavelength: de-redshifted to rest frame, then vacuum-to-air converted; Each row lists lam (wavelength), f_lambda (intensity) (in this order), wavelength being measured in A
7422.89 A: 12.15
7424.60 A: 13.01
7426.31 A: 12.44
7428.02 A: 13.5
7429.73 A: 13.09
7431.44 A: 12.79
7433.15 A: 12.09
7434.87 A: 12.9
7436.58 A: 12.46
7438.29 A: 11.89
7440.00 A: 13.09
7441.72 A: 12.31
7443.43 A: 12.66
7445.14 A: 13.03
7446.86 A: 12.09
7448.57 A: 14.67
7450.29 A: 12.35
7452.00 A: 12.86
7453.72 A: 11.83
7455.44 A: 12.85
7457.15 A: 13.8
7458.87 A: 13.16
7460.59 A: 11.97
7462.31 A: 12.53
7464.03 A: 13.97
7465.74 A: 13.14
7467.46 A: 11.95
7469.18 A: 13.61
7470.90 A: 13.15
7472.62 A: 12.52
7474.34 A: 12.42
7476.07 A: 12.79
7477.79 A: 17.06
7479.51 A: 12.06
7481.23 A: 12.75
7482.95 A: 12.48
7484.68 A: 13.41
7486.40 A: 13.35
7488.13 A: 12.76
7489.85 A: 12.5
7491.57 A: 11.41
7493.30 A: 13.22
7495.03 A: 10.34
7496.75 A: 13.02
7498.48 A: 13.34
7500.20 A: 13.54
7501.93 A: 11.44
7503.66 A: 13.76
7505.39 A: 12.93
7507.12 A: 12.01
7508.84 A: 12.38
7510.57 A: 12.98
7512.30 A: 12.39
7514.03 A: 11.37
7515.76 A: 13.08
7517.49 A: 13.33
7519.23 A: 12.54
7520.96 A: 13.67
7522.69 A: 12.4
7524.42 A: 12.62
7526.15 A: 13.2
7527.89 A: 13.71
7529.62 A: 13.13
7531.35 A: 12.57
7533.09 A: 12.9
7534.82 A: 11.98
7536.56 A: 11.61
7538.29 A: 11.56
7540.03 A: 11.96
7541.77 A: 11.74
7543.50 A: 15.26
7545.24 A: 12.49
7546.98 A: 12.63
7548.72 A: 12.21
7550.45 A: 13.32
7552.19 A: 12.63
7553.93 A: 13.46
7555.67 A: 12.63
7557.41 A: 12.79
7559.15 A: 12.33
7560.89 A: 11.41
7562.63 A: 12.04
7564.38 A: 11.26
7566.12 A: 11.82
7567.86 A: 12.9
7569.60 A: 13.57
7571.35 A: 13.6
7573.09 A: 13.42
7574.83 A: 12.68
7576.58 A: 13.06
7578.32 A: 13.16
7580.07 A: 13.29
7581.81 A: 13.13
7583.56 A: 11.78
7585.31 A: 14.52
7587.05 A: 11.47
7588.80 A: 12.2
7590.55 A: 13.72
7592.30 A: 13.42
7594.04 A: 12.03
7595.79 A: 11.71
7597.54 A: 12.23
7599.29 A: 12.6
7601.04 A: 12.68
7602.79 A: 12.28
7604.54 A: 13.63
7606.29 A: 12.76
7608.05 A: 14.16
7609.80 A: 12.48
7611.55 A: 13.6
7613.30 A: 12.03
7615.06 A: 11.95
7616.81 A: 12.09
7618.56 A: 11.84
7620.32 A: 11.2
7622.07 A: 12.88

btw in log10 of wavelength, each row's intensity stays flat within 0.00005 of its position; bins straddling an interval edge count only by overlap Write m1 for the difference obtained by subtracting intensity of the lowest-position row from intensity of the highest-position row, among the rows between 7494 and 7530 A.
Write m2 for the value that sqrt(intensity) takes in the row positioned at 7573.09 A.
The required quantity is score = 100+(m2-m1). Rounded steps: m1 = 2.8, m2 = 3.66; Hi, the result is 101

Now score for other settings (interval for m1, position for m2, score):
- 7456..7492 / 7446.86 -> 106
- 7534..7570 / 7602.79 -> 102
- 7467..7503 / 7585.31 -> 104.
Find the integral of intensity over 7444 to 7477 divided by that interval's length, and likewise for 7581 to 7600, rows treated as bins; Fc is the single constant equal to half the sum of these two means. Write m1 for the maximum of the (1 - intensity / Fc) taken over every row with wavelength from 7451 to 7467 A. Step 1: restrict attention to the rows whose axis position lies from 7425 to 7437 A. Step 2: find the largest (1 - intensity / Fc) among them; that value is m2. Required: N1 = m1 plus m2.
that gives 0.124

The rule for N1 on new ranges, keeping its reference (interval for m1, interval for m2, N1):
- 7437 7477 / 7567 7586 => 0.148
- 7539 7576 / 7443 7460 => 0.189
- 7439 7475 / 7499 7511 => 0.175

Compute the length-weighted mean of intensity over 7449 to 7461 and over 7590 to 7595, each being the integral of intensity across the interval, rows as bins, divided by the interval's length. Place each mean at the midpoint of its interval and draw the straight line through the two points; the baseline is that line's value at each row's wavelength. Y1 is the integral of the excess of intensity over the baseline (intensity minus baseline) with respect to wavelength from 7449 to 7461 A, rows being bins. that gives 0.1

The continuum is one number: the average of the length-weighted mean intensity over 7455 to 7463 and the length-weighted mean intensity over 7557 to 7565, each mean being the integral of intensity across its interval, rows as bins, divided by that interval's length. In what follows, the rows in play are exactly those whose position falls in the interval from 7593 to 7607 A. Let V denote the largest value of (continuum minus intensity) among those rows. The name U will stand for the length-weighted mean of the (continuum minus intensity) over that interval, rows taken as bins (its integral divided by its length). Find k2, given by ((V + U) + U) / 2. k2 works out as 0.25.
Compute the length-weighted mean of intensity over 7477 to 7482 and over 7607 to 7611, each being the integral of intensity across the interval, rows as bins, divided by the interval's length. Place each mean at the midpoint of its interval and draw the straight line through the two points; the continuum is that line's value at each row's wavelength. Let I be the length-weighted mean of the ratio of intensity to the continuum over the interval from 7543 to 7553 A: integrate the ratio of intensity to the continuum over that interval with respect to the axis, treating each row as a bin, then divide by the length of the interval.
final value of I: 0.956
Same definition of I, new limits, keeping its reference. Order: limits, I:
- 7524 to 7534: 0.952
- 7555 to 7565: 0.891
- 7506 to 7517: 0.901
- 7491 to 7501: 0.902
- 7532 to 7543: 0.884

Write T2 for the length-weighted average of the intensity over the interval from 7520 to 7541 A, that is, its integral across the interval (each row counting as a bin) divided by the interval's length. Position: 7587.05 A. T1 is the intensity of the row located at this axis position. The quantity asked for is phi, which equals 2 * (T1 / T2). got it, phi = 1.82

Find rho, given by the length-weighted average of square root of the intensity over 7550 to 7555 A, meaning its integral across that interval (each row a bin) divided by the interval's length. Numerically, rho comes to 3.62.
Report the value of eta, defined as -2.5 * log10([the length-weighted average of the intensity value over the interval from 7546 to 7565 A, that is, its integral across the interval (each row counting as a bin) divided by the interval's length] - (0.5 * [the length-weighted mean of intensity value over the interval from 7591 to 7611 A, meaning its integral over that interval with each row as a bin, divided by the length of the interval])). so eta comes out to -1.96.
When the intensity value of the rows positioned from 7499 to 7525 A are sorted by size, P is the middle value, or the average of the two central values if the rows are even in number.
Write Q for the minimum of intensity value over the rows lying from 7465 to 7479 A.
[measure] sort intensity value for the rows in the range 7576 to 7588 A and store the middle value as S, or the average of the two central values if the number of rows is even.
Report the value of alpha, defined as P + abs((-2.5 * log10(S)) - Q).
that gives 27.4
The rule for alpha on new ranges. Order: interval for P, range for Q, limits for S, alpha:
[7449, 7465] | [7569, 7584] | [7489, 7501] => 27.4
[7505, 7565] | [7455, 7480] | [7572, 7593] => 27.3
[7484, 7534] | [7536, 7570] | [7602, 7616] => 26.9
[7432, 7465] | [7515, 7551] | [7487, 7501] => 27.0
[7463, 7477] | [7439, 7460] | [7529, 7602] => 27.5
